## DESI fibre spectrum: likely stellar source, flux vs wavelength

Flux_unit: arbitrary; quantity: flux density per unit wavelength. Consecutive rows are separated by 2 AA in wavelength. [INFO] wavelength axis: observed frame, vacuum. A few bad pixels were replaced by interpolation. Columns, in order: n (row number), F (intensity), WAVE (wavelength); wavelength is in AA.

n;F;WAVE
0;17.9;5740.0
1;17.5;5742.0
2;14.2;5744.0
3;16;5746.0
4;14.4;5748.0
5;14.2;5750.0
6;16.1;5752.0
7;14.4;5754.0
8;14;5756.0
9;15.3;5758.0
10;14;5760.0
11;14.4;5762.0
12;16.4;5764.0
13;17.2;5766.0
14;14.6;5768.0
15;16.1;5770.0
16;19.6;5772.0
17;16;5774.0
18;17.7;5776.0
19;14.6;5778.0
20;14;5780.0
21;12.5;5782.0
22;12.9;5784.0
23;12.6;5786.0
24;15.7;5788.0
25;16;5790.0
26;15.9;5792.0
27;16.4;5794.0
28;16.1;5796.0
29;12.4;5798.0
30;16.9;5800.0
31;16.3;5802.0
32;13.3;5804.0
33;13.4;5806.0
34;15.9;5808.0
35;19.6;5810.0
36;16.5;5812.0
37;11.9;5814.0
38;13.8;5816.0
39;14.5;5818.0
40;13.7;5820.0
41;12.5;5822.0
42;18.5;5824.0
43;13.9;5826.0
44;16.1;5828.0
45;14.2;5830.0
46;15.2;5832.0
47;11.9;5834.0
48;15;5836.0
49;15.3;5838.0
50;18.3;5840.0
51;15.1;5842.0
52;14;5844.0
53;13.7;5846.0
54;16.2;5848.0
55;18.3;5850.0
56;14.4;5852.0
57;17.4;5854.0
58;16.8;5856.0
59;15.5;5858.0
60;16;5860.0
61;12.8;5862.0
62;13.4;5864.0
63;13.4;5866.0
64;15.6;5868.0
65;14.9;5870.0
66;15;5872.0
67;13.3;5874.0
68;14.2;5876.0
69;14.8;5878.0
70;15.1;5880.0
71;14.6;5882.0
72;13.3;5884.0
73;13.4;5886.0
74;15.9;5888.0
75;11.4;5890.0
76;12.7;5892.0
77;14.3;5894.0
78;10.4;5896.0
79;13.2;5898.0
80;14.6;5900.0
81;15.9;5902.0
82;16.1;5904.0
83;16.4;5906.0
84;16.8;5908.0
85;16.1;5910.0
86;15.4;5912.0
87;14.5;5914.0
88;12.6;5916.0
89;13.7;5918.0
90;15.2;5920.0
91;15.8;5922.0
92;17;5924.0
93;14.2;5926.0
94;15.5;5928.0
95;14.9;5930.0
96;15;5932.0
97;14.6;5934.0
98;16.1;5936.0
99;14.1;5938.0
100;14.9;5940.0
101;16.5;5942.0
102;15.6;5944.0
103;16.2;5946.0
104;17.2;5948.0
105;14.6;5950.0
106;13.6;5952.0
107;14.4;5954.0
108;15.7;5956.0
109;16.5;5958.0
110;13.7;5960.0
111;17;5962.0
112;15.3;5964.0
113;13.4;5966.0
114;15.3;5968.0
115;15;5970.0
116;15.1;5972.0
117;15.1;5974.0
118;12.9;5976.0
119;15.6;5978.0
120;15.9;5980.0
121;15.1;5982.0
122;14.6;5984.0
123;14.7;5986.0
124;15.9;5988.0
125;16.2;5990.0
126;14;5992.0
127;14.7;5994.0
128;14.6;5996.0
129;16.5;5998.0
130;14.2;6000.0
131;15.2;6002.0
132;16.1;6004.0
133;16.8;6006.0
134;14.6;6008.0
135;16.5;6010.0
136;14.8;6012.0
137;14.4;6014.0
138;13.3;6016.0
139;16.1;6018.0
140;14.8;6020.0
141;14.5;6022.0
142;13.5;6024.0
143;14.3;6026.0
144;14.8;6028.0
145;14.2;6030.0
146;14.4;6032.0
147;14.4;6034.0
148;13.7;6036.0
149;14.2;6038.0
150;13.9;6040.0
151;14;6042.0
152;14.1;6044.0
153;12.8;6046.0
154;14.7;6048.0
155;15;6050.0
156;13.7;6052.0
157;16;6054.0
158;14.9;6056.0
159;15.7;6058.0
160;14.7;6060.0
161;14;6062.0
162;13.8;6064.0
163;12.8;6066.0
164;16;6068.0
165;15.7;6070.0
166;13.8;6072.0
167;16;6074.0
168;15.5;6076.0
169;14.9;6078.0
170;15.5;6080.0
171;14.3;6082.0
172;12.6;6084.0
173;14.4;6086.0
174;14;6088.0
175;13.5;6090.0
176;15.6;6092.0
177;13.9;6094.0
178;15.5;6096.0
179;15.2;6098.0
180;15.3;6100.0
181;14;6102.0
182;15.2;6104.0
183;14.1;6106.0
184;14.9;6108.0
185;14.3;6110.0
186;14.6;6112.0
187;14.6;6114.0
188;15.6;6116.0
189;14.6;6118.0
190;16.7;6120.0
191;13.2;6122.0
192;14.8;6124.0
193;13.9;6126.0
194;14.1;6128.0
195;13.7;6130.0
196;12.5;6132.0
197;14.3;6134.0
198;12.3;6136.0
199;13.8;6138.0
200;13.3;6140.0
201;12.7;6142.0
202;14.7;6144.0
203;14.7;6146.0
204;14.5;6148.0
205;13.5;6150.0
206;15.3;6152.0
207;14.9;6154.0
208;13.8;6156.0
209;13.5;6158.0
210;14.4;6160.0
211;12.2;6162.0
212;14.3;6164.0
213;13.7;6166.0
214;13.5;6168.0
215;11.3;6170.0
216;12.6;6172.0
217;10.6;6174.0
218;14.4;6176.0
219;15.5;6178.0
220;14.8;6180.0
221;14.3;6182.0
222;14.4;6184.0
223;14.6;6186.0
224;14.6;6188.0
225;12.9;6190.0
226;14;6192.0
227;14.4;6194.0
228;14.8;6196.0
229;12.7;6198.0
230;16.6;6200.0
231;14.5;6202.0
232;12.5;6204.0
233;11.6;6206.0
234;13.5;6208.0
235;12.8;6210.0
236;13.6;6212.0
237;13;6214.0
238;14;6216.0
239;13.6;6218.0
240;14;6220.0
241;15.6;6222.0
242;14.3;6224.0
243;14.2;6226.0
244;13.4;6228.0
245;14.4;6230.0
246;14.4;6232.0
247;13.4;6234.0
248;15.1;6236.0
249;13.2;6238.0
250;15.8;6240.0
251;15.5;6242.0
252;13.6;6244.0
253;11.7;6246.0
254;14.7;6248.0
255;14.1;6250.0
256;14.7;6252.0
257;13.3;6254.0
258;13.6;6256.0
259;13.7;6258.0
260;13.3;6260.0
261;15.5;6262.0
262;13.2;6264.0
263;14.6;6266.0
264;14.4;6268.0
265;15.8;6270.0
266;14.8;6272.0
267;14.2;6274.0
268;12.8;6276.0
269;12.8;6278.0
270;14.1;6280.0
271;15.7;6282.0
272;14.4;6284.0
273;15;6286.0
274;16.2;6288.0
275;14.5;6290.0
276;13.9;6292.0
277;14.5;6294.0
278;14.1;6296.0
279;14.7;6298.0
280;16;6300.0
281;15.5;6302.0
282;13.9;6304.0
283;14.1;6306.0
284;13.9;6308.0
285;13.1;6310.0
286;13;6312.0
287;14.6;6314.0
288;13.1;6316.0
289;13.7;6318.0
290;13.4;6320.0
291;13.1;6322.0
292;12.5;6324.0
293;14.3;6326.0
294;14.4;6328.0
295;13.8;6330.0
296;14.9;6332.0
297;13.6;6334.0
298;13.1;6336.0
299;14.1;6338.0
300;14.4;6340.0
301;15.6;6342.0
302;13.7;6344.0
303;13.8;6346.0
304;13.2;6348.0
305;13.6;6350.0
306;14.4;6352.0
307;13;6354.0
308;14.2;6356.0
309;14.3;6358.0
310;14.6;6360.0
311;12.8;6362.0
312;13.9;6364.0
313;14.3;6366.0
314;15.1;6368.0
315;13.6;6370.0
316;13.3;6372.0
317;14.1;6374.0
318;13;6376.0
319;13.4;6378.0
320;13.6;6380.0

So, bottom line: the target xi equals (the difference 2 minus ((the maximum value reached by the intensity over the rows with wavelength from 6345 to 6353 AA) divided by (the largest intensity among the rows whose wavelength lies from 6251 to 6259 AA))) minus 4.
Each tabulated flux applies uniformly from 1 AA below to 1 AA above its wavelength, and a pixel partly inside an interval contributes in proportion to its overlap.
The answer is -2.98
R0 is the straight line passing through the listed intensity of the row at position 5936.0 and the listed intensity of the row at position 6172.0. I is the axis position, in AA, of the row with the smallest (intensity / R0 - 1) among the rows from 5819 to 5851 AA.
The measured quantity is 5834.0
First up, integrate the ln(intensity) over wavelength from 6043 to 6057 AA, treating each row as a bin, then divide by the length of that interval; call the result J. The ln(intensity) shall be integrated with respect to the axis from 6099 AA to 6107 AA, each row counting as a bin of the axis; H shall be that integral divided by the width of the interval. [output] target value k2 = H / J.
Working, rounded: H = 2.68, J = 2.669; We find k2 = 1.01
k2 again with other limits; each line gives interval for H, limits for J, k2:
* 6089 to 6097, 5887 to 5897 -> 1.05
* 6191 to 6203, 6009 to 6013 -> 0.97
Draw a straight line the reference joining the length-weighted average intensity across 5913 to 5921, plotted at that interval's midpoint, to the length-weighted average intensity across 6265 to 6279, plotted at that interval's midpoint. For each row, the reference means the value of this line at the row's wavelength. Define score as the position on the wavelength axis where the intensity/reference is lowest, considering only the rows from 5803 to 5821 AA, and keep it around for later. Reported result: 5814.0 AA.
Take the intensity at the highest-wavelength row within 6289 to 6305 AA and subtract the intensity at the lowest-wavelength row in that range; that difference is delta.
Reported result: -0.6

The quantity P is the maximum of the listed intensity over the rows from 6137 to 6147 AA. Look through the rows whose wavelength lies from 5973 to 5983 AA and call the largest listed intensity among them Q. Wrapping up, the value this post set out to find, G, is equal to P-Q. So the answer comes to -1.2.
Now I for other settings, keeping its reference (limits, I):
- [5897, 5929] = 5916.0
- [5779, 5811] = 5782.0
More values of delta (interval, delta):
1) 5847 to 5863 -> -3.4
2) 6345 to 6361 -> 0.8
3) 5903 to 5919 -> -2.4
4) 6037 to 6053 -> -0.5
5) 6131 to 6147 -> 2.2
